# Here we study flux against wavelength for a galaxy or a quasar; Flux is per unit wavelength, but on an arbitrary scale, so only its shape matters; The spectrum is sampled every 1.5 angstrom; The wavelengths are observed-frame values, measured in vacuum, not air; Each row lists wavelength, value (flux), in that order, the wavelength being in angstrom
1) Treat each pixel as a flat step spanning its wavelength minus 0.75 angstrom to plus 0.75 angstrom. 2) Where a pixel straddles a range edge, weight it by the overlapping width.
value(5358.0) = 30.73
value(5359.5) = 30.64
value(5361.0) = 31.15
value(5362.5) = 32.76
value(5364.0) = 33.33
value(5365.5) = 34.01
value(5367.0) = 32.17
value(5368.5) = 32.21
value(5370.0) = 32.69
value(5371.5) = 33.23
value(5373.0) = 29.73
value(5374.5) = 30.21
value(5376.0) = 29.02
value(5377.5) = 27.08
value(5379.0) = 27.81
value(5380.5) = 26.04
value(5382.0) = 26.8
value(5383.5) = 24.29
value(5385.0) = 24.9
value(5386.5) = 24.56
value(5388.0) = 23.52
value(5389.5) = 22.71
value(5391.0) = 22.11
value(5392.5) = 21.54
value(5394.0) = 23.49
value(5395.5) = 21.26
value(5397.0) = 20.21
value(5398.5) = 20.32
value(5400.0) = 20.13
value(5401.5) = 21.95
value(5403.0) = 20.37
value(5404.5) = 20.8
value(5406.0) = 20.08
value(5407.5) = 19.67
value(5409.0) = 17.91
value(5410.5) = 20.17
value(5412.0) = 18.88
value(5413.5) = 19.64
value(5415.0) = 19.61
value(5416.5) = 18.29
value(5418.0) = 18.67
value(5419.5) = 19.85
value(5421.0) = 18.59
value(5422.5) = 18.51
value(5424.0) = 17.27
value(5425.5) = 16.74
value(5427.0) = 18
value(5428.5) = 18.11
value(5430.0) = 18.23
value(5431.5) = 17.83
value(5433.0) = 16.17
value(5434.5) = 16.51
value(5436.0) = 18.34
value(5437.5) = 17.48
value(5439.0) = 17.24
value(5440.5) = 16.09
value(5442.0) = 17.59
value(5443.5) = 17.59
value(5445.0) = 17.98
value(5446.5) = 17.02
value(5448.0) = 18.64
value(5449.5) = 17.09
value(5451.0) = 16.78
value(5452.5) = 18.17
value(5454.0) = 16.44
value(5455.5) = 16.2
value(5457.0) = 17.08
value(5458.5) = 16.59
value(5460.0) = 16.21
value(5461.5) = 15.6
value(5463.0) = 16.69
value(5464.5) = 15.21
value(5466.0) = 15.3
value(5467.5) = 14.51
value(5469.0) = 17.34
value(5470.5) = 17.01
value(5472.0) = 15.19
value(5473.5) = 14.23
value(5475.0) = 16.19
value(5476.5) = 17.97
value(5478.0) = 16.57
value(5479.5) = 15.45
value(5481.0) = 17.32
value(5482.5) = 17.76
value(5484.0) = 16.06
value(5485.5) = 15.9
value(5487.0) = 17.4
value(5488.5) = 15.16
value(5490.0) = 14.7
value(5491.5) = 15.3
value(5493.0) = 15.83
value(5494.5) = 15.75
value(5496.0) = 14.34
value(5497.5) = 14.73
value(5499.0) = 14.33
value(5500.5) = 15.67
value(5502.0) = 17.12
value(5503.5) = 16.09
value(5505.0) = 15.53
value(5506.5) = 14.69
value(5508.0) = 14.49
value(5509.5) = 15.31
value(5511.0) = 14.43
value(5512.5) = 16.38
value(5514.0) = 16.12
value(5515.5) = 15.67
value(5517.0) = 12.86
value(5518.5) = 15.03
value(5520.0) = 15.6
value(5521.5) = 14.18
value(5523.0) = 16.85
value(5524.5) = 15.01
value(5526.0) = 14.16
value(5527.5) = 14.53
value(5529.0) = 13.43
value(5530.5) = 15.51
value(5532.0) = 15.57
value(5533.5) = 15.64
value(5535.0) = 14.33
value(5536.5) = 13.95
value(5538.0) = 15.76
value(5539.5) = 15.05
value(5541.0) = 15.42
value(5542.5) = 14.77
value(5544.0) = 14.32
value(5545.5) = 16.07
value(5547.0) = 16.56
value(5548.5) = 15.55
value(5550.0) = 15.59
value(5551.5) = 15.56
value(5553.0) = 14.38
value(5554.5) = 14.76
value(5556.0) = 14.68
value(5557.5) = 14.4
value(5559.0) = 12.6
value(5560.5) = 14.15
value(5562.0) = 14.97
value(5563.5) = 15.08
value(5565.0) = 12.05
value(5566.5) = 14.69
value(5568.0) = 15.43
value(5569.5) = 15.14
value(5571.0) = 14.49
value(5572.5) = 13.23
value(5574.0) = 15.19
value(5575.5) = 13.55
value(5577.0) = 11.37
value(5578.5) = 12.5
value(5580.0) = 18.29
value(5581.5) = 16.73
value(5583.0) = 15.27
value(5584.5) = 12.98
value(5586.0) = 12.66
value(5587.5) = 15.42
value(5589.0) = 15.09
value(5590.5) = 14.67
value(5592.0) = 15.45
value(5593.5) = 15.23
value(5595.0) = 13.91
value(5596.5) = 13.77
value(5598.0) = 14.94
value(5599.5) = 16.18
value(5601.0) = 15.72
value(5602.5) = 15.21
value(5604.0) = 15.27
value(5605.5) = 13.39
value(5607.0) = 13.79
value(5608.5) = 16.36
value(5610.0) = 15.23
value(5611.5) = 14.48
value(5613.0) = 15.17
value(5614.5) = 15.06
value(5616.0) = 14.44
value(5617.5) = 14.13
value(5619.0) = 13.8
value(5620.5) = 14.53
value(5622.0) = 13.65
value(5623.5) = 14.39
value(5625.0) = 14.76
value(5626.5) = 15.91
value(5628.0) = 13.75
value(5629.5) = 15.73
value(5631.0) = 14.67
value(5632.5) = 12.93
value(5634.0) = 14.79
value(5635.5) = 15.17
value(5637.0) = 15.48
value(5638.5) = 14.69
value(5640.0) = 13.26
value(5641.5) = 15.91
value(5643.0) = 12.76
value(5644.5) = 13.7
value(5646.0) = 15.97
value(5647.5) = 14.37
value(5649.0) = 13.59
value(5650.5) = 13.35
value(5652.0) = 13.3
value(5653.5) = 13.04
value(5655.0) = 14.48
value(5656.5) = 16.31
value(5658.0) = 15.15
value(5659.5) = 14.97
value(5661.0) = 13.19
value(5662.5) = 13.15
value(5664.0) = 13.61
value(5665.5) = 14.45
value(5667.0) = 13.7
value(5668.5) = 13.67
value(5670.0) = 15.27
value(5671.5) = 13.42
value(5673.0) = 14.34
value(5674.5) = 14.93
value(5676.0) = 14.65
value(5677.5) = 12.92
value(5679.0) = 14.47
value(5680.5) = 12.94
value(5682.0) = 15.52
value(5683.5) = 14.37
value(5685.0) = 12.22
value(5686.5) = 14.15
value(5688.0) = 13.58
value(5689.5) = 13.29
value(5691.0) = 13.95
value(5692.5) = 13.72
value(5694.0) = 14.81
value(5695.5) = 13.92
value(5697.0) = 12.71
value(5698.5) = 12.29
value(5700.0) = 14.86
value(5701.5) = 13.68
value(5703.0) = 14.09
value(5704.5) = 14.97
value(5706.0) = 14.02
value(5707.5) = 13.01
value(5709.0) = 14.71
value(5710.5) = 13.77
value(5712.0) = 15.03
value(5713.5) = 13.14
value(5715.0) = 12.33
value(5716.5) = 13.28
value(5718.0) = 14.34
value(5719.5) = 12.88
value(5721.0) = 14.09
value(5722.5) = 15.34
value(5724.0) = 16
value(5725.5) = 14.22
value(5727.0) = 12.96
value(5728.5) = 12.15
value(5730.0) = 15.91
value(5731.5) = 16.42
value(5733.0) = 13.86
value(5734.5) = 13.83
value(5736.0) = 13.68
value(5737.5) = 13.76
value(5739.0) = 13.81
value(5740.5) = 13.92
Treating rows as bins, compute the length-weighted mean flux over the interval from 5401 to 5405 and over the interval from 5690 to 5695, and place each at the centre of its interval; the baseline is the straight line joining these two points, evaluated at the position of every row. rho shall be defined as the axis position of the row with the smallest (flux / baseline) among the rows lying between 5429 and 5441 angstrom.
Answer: 5433.0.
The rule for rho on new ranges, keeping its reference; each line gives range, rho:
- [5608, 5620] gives 5619.0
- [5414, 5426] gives 5425.5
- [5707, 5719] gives 5715.0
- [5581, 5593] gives 5586.0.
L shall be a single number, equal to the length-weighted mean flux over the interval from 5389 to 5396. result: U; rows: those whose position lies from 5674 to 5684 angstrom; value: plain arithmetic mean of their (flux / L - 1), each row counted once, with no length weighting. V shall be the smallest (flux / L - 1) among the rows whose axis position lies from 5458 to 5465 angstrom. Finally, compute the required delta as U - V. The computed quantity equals -0.04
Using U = -0.359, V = -0.316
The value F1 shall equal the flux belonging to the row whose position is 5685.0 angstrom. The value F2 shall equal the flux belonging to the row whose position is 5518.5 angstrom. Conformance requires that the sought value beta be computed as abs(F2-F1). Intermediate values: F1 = 12.22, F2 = 15.03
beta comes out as 2.8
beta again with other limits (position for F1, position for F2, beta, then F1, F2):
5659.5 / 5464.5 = 0.2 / 14.97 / 15.21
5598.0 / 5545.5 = 1.1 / 14.94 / 16.07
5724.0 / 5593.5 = 0.8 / 16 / 15.23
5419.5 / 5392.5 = 1.7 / 19.85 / 21.54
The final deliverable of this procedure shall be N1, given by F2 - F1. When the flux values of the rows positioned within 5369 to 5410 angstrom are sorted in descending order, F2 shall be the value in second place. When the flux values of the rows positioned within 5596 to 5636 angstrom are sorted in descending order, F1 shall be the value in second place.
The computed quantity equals 17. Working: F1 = 16.18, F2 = 32.69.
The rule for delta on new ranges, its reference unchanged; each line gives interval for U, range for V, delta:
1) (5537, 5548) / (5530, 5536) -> 0.05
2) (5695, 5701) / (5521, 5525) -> -0.03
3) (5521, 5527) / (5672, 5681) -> 0.10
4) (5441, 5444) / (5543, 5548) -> 0.15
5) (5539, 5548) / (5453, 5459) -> -0.04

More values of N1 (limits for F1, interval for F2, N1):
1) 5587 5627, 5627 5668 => 0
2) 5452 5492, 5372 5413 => 12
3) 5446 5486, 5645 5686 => -2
